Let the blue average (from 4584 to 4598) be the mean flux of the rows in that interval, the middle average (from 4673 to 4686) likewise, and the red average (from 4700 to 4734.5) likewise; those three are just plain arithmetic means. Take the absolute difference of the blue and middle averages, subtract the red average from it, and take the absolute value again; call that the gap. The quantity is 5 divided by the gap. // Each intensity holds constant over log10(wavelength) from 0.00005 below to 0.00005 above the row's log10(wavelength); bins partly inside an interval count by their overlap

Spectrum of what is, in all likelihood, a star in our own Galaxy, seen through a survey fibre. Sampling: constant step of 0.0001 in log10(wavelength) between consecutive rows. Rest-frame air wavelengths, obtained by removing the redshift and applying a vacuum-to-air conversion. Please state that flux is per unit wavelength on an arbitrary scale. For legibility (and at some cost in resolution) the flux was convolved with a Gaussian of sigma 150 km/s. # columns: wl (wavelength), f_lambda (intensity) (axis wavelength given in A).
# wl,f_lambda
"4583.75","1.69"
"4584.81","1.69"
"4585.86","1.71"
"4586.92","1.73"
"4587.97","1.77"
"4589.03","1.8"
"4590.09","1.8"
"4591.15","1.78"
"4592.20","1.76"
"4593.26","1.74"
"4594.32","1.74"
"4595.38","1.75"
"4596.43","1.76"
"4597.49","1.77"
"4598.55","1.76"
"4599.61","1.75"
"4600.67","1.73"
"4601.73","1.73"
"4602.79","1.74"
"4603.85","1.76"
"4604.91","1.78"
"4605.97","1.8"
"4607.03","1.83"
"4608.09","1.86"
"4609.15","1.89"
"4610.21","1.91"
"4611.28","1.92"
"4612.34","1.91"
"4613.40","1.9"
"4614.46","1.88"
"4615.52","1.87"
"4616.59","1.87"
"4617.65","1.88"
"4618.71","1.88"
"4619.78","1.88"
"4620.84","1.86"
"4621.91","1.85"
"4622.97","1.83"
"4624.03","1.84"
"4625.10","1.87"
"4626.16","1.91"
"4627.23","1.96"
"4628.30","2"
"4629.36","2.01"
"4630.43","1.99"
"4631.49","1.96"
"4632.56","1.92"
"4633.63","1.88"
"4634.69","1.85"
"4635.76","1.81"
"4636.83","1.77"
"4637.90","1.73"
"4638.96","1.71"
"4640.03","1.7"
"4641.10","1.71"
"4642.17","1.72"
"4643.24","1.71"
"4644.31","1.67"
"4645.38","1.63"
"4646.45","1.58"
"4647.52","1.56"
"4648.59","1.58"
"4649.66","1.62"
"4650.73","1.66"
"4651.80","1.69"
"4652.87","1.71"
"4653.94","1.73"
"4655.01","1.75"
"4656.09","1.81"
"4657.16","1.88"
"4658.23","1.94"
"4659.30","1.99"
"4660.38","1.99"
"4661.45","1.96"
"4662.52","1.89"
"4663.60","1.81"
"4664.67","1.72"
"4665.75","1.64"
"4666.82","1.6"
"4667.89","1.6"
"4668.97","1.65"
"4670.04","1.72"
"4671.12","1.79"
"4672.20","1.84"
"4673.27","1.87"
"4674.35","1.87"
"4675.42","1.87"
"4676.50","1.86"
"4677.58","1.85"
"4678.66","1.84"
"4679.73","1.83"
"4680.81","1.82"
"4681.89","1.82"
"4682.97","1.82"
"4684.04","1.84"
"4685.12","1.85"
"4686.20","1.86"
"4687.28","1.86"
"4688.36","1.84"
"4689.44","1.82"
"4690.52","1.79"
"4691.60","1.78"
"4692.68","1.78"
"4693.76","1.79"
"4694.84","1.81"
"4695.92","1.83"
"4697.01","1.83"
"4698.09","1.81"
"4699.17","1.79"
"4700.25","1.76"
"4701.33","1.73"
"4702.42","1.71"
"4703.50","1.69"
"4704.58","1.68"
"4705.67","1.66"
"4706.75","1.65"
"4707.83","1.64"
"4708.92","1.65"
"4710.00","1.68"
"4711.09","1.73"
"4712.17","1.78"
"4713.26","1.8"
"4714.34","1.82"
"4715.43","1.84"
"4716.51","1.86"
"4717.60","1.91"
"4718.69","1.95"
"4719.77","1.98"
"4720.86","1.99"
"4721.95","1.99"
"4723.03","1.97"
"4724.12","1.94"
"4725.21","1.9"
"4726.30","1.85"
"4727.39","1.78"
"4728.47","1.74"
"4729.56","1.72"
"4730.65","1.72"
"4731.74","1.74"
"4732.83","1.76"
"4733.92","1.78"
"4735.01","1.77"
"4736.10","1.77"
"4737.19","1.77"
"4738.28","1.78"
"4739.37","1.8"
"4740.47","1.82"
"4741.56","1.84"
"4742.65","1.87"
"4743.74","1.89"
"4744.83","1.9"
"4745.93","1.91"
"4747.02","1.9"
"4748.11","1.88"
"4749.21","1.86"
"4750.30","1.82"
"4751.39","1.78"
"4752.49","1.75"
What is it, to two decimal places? 2.94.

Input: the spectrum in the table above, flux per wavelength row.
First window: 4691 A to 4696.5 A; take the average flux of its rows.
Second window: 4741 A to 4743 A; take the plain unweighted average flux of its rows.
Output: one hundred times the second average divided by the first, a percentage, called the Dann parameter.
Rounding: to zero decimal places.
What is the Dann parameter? 103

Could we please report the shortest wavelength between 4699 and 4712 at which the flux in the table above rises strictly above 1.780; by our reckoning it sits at 4699.17 A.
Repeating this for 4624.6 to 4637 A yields 4625.10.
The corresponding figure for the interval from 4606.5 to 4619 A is 4607.03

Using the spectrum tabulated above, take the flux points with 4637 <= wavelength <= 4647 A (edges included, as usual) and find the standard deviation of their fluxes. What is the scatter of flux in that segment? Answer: 0.05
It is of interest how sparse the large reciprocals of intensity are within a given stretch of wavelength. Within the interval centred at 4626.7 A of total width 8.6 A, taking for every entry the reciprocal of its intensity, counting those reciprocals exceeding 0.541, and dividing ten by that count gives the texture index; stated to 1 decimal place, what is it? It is 5.0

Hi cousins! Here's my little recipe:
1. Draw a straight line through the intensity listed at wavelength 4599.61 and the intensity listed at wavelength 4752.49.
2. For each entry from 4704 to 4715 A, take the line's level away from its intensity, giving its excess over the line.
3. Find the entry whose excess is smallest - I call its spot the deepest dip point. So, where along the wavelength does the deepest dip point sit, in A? 4707.83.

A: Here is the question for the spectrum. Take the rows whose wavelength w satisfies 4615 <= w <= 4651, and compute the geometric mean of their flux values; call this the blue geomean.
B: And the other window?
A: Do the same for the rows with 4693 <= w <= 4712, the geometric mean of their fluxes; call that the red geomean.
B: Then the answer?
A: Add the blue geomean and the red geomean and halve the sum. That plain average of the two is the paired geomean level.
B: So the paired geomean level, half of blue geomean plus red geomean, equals 1.76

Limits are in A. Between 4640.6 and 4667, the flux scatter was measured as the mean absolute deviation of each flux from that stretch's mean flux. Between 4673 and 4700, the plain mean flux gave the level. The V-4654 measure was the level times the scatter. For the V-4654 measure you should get 0.20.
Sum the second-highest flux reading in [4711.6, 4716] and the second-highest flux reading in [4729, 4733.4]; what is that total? 3.56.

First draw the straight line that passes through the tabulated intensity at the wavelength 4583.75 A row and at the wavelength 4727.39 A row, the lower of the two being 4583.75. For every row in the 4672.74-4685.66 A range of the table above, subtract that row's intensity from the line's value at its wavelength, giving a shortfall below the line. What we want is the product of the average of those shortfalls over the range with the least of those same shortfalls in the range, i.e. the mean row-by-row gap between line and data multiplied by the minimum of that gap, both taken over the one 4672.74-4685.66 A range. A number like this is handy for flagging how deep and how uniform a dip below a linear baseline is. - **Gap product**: 0.01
